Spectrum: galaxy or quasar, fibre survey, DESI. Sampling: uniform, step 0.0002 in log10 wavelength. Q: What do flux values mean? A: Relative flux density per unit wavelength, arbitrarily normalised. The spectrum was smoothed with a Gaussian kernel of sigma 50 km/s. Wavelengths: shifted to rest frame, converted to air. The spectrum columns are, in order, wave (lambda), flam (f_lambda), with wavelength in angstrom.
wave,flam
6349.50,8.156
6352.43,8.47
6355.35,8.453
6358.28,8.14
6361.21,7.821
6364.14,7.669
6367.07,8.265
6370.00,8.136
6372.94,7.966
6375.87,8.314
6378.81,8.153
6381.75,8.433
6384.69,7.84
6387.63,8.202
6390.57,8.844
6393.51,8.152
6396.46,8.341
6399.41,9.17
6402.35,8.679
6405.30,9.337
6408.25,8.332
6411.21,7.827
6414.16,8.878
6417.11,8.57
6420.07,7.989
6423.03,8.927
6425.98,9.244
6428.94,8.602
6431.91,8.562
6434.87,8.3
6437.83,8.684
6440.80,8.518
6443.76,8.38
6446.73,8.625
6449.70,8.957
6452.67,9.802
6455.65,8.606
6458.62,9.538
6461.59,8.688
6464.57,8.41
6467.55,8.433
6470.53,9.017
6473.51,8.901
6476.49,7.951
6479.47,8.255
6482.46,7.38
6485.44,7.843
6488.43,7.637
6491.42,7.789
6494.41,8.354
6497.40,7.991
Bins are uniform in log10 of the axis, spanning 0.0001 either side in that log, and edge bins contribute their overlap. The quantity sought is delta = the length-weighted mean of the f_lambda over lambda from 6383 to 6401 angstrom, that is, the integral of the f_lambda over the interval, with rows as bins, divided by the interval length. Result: 8.43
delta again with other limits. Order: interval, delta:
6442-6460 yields 8.97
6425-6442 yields 8.63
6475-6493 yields 7.81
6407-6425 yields 8.45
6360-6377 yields 8.03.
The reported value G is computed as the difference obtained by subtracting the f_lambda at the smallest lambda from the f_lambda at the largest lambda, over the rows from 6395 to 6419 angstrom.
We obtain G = 0.2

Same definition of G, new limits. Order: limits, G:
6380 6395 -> -0.3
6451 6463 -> -1.1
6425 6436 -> -0.9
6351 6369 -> -0.2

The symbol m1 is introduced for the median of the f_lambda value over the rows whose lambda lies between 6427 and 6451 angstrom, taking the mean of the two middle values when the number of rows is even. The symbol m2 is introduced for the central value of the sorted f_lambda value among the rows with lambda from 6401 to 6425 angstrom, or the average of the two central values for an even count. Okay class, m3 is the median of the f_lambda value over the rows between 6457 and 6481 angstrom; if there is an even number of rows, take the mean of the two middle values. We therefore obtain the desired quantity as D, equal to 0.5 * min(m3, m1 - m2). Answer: -0.02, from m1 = 8.58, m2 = 8.62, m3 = 8.56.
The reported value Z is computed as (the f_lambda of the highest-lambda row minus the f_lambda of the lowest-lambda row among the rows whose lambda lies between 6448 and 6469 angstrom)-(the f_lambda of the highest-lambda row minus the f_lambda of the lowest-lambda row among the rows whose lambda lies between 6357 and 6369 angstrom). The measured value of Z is -0.6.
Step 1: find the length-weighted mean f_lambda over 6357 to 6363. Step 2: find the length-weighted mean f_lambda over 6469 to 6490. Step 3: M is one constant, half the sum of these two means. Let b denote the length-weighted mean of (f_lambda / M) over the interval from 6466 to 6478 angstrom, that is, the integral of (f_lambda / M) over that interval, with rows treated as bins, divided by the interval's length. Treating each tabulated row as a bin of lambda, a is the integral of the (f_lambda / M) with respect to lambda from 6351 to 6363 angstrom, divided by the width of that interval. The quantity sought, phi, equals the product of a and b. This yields 1.09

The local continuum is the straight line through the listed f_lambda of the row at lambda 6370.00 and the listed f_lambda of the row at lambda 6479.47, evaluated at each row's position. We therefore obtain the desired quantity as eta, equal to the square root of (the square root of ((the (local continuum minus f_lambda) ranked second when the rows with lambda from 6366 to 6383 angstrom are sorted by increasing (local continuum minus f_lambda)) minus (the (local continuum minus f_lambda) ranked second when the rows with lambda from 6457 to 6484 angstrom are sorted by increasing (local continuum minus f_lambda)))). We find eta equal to 0.88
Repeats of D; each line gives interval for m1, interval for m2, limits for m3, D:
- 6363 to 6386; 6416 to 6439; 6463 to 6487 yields -0.22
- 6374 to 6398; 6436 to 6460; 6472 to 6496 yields -0.20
